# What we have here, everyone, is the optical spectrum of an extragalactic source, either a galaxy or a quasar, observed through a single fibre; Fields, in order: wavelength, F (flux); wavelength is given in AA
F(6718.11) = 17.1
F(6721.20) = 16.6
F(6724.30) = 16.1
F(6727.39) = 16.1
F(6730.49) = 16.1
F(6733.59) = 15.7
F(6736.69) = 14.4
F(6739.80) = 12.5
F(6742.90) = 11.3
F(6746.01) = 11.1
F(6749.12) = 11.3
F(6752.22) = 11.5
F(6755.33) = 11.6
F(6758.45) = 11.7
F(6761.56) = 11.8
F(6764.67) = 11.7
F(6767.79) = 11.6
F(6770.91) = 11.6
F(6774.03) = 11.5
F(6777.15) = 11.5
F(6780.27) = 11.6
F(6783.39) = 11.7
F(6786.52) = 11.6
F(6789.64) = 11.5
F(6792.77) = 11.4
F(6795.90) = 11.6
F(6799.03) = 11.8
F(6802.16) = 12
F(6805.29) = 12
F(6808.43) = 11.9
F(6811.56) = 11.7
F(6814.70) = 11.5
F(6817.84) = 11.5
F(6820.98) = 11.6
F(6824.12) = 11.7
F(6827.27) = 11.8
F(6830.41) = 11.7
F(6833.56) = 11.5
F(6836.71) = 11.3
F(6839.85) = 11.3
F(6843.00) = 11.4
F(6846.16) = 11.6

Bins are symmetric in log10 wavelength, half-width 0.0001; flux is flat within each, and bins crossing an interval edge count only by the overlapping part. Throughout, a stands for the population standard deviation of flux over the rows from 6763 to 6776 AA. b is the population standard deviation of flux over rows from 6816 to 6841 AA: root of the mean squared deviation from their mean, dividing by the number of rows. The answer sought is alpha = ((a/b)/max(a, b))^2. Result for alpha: 6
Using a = 0.07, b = 0.17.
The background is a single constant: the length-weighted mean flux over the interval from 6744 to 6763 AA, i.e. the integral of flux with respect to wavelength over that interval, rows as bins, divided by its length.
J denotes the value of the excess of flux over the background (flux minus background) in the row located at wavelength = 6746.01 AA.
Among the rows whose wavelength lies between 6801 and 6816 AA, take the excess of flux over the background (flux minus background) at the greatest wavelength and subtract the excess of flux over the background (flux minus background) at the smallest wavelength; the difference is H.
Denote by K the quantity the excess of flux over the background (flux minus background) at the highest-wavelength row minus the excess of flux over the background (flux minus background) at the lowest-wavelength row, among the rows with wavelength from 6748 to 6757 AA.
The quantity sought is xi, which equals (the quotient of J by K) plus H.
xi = -2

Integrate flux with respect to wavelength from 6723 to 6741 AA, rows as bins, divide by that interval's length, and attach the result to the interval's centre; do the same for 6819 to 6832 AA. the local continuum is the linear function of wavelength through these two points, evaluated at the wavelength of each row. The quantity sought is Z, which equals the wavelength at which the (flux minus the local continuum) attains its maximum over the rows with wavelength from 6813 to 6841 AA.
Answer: 6830.41 AA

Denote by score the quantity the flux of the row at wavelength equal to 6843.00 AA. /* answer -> 11.4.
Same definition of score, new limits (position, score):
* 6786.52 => 11.6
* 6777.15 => 11.5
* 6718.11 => 17.1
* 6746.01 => 11.1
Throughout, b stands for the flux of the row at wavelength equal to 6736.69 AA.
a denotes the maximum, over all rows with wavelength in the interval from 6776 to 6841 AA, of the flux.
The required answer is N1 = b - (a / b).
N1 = 13.6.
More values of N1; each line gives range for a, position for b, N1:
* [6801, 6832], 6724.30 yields 15.4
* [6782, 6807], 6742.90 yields 10.2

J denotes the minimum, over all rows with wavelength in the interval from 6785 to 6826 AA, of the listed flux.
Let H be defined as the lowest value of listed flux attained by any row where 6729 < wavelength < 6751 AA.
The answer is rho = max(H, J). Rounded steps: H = 11.1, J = 11.4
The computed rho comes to 11.4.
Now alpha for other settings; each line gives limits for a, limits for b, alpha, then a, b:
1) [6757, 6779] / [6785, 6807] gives 4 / 0.10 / 0.22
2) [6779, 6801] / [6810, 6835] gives 84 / 0.12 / 0.11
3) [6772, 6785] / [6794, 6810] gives 14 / 0.08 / 0.15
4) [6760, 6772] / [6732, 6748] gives 0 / 0.08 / 1.79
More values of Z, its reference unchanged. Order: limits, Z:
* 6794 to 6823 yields 6820.98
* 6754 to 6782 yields 6780.27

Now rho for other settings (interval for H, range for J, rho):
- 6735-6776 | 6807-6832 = 11.5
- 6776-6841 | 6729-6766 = 11.3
